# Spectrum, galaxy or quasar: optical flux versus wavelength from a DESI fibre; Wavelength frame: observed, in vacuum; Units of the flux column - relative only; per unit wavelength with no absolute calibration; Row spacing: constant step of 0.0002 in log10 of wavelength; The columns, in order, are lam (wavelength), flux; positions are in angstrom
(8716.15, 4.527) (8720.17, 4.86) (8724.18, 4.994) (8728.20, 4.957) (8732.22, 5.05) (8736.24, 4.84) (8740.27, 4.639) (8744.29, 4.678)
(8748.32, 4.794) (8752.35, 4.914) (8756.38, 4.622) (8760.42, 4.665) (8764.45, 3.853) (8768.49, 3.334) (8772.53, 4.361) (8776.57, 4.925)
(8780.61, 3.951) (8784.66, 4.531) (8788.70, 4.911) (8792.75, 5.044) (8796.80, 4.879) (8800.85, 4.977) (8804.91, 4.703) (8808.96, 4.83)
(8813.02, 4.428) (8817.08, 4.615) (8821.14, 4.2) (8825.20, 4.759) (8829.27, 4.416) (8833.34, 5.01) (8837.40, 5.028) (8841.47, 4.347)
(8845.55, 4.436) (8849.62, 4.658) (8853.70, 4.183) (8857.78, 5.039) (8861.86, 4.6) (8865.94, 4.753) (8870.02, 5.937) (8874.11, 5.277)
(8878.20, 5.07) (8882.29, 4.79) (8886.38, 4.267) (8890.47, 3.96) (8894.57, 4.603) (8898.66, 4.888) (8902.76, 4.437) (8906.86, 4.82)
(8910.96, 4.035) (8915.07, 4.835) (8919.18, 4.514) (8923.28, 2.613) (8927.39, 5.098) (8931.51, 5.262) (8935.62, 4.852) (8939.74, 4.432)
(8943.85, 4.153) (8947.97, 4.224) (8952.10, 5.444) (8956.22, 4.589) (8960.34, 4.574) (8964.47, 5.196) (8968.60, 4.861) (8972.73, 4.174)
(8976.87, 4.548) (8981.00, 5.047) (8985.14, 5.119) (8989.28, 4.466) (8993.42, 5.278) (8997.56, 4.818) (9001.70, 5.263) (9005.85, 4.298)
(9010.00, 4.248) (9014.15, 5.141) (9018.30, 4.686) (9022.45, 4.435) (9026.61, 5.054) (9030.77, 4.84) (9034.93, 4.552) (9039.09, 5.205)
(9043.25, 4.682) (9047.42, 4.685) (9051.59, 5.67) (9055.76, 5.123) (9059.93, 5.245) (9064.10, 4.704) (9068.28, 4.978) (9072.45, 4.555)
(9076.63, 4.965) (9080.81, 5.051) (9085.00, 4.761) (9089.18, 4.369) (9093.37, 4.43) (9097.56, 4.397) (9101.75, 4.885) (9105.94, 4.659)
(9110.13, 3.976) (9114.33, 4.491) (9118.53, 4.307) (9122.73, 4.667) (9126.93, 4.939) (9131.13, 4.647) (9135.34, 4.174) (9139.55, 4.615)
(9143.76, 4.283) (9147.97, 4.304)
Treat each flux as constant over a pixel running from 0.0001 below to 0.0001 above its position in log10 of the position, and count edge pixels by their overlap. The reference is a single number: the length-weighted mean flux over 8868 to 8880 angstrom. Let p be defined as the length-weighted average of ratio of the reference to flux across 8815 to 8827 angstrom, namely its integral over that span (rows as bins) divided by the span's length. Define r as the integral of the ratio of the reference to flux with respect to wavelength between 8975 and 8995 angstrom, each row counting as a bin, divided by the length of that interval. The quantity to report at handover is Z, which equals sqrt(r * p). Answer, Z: 1.160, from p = 1.21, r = 1.12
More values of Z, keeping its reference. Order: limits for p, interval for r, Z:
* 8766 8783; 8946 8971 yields 1.233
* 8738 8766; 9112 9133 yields 1.183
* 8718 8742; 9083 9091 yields 1.151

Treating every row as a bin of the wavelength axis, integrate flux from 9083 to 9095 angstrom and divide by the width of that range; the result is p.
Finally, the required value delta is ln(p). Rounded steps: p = 4.52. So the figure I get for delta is 1.51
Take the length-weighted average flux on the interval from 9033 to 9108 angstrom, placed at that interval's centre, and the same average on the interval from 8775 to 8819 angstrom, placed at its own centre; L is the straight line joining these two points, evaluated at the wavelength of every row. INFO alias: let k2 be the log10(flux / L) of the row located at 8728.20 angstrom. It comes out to 0.03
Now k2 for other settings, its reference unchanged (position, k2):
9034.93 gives -0.02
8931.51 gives 0.04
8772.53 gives -0.03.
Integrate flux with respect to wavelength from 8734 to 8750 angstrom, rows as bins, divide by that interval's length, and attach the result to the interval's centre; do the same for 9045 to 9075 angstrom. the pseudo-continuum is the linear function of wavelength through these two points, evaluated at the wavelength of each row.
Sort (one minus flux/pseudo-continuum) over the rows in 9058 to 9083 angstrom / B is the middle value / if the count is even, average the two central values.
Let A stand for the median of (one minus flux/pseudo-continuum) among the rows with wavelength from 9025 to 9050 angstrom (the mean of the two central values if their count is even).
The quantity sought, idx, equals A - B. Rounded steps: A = 0.042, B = 0.006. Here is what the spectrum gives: 0.04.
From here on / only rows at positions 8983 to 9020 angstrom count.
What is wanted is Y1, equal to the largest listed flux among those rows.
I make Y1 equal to 5.278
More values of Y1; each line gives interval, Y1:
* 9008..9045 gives 5.205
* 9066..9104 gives 5.051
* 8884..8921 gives 4.888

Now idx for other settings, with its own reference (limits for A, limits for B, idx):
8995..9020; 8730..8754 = 0.06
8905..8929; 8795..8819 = 0.04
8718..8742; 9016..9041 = -0.08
